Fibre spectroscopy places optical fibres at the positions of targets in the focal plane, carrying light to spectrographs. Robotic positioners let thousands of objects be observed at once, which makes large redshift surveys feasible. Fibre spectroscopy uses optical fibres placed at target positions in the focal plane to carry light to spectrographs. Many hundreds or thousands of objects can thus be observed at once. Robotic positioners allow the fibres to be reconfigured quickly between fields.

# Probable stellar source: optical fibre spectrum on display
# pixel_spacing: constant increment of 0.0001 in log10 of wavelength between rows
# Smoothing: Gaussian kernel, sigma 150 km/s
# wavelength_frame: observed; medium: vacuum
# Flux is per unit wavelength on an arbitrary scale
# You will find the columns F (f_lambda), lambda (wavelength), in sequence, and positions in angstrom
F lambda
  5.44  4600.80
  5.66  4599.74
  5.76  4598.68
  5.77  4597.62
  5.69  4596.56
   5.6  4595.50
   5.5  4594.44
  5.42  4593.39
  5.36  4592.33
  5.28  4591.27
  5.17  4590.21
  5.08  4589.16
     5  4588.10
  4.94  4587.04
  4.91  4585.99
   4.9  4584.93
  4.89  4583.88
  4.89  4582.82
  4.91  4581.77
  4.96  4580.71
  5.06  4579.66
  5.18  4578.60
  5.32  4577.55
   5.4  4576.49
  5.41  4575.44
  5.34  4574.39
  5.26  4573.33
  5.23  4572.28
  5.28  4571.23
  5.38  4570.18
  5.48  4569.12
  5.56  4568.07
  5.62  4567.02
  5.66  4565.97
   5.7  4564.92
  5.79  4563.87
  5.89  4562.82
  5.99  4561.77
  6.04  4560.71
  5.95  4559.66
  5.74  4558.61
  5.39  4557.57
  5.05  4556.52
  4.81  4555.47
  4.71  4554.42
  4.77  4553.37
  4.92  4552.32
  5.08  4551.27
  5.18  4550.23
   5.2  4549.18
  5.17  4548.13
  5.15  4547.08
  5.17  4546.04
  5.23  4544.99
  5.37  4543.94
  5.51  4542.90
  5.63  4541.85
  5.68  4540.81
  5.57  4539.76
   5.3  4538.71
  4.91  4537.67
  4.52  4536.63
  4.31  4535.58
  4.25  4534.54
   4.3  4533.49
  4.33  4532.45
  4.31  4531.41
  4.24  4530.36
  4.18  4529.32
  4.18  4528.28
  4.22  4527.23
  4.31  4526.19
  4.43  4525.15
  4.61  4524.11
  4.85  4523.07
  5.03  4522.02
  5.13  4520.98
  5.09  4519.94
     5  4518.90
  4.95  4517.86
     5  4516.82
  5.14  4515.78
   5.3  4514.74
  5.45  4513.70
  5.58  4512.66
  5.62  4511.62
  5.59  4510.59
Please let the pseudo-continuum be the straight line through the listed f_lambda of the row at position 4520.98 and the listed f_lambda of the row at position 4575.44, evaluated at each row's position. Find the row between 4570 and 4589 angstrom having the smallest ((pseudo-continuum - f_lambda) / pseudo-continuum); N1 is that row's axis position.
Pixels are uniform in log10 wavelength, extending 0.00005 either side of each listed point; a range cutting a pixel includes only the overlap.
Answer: 4575.44 angstrom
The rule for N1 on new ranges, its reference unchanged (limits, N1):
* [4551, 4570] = 4560.71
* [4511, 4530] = 4511.62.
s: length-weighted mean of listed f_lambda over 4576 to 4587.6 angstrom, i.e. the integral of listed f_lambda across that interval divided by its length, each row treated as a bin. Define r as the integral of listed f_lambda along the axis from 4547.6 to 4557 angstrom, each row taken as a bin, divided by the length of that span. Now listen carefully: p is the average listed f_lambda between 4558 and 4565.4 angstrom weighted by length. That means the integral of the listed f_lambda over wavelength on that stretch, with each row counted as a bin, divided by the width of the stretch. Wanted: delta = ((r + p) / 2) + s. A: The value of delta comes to 10.5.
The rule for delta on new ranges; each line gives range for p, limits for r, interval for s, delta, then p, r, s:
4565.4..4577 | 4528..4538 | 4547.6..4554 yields 9.9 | 5.4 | 4.3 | 5.04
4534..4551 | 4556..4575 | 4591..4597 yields 10.8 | 5.1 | 5.6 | 5.48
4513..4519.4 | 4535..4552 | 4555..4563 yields 10.8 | 5.2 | 5.2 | 5.60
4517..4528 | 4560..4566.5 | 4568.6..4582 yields 10.6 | 4.8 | 5.8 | 5.25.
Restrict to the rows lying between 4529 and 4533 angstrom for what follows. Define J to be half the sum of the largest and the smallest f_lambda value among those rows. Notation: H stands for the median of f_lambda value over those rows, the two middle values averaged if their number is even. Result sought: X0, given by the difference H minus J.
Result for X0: 0.02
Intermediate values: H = 4.3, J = 4.3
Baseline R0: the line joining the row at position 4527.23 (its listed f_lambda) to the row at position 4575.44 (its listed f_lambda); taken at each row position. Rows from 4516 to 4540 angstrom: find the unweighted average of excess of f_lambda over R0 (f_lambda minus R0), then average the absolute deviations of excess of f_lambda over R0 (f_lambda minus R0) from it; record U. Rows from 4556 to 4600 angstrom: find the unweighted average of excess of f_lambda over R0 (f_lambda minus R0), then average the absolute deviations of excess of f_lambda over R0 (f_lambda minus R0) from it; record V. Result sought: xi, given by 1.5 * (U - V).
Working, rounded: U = 0.44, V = 0.43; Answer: 0.01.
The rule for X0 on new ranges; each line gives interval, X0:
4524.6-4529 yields -0.04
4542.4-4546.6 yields -0.04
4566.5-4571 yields 0.02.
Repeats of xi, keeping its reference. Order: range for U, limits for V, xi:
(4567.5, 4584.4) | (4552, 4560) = -0.10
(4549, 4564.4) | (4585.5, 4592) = 0.39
